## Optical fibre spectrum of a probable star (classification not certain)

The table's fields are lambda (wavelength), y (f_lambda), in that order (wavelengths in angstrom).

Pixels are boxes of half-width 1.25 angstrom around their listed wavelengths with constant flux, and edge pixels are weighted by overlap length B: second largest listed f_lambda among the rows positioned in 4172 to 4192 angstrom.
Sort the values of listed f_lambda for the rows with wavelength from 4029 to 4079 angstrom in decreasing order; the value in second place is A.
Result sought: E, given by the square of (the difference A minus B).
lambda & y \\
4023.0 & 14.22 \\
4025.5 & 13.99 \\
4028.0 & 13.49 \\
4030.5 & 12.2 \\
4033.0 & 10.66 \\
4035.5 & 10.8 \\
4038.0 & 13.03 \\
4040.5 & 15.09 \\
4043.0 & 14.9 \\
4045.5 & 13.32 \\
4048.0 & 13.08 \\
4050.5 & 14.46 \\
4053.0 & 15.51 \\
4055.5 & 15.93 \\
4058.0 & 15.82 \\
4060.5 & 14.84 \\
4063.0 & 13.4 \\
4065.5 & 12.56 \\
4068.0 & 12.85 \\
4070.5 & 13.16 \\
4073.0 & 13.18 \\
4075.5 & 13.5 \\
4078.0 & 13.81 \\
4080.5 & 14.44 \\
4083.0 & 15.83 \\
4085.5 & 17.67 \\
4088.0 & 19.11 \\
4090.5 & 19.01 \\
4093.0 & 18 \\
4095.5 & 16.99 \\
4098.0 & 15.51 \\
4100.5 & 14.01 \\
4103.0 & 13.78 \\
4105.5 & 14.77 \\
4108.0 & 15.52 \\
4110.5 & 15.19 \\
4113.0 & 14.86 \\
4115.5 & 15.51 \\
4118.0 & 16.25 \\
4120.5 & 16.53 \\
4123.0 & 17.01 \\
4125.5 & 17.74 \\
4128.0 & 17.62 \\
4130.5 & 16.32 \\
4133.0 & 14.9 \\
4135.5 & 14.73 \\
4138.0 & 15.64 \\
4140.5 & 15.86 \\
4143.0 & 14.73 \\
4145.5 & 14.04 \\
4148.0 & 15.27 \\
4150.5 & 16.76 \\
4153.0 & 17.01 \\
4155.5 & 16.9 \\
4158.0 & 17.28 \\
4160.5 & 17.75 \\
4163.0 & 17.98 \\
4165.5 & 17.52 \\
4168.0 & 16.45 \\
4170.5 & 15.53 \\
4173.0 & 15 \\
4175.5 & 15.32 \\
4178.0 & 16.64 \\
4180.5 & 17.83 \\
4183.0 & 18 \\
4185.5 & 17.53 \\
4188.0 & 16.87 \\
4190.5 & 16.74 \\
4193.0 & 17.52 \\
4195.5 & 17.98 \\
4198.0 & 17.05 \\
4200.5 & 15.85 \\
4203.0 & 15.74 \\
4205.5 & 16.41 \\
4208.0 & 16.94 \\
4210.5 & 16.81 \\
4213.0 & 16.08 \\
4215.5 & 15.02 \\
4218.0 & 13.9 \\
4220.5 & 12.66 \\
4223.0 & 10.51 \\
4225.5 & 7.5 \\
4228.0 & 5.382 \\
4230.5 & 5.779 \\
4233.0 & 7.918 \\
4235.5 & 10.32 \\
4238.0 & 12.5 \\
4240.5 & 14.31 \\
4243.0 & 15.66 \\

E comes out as 4.0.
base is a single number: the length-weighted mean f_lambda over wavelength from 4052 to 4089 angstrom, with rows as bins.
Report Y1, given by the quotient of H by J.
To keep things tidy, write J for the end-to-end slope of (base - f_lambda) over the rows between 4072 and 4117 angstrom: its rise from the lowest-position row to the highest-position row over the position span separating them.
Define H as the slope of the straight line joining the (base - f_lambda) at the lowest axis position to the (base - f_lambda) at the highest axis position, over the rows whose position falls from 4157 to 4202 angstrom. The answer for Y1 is -1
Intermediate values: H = 0.034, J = -0.05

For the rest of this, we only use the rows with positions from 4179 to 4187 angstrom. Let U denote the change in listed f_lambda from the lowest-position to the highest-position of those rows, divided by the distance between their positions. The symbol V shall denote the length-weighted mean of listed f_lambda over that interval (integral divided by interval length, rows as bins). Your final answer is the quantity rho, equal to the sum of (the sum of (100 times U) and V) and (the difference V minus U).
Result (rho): 30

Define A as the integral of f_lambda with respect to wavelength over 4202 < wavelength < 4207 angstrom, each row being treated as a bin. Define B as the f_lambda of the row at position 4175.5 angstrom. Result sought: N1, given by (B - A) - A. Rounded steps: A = 81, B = 15.32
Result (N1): -146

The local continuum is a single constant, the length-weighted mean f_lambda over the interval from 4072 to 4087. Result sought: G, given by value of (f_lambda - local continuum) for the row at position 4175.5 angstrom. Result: 0.48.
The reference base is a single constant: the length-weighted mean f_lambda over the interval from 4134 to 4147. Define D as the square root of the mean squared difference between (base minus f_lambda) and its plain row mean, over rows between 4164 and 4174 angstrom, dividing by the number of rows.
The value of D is 1.0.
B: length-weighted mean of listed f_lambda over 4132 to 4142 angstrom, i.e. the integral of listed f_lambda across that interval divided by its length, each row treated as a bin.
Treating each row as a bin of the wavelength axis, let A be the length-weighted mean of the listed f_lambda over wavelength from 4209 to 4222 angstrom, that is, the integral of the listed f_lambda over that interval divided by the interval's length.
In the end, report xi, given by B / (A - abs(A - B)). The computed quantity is 1.06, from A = 14.8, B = 15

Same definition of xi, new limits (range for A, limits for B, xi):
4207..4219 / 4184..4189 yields 1.21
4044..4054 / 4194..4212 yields 1.45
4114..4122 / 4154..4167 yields 1.19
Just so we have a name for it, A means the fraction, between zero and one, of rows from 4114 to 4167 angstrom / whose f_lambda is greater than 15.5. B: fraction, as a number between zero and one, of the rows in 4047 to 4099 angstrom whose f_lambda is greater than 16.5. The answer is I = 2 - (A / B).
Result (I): -1.2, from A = 0.76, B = 0.24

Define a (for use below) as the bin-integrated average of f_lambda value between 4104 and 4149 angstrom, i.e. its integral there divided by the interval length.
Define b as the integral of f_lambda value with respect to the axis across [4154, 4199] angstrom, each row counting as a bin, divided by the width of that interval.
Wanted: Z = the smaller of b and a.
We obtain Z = 15.7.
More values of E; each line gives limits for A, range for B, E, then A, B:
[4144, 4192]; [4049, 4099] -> 1.1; 17.98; 19.01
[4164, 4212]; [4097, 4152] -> 0.1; 17.98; 17.62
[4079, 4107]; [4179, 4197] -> 1.1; 19.01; 17.98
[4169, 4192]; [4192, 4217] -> 0.1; 17.83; 17.52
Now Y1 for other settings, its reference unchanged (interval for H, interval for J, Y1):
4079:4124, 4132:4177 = 6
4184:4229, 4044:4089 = -2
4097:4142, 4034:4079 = 0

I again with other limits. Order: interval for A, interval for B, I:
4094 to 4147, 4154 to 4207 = 1.1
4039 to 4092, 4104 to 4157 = 1.0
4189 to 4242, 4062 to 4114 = 0.0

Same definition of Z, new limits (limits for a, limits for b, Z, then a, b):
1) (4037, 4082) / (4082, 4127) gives 14.1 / 14.1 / 16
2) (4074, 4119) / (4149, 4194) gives 15.7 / 15.7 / 17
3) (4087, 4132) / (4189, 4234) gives 13.7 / 16.3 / 14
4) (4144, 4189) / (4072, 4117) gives 15.6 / 16.6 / 16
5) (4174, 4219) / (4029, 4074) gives 13.6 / 16.6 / 14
